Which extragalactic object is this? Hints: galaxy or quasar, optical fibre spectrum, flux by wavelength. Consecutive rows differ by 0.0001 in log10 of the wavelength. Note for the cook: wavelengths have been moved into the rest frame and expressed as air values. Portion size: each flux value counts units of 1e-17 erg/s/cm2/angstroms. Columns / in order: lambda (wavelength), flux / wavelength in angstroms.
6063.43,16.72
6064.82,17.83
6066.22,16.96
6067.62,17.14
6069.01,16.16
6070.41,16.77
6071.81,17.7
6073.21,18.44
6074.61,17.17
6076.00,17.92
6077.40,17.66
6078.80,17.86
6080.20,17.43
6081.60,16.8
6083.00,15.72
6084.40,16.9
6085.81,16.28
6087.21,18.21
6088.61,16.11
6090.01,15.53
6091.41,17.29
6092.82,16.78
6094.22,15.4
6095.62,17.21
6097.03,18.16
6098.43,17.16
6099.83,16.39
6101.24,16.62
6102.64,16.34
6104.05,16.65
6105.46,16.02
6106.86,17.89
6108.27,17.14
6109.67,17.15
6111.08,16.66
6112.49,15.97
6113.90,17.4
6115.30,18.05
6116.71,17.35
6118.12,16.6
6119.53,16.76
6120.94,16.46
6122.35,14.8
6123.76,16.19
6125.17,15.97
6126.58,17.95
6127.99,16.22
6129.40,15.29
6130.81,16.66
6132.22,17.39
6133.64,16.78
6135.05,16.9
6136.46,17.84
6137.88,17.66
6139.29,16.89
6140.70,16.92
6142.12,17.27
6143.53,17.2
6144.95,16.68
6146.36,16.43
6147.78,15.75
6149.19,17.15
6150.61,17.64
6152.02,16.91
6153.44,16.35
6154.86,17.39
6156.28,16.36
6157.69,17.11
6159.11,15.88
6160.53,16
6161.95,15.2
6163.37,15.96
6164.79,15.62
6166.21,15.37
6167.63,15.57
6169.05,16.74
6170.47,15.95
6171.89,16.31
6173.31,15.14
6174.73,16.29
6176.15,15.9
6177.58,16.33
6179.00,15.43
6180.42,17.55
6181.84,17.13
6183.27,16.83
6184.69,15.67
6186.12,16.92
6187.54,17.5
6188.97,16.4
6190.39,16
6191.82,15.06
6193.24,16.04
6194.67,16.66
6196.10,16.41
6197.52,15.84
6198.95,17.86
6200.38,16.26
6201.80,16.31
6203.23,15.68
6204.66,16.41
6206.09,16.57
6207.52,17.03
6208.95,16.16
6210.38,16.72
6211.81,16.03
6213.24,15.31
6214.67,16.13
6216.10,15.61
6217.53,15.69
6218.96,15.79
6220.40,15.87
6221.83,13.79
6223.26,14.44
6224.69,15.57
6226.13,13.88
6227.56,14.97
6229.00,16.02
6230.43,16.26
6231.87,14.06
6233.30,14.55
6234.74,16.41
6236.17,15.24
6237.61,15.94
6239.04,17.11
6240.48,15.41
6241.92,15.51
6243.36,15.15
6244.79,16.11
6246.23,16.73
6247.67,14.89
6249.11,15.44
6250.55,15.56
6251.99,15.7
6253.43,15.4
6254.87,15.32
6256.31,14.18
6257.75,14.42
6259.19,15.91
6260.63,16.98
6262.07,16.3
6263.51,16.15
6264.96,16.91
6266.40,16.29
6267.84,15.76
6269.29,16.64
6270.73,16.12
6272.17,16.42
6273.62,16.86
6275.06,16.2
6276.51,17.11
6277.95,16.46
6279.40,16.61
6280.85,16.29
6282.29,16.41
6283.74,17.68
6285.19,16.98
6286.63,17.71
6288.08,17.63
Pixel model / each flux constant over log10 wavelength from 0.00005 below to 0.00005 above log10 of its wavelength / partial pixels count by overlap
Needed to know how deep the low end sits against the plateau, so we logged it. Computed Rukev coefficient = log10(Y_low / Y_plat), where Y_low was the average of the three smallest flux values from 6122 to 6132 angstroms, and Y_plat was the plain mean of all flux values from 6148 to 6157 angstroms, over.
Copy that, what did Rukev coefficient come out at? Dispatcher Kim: -0.04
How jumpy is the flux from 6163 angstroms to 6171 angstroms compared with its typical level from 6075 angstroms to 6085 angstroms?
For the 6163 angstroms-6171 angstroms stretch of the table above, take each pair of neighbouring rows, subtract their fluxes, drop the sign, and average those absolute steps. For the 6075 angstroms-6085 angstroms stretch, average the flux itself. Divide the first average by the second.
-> 0.032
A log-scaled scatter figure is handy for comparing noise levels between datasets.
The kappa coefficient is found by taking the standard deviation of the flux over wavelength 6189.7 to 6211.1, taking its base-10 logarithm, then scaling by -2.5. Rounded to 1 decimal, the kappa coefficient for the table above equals 0.5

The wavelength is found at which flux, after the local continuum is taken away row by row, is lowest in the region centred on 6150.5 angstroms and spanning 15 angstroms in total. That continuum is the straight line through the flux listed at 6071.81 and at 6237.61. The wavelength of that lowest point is 6147.78 angstroms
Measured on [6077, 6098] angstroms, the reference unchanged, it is 6094.22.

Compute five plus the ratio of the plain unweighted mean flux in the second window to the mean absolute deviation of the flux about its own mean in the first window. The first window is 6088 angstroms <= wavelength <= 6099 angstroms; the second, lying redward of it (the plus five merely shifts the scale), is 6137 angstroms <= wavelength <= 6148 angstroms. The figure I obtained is 27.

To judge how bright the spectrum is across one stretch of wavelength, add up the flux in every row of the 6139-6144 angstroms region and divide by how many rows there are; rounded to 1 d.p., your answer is 17.1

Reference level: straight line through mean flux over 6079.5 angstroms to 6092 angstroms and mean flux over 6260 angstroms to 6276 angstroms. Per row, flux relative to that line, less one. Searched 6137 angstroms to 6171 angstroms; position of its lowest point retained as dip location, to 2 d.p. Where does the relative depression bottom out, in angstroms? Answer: 6161.95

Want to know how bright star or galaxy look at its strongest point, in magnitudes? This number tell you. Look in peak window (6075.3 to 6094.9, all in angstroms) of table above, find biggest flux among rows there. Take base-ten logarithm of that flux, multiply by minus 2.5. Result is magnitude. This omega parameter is -3.15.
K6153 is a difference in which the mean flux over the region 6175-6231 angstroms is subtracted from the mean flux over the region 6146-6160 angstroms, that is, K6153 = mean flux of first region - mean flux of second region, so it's 0.64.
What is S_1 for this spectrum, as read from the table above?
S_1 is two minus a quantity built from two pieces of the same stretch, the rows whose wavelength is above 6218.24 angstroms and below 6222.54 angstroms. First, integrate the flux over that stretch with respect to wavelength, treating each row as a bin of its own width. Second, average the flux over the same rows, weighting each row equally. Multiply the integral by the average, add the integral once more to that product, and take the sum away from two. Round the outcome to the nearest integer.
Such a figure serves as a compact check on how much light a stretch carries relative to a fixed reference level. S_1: -1049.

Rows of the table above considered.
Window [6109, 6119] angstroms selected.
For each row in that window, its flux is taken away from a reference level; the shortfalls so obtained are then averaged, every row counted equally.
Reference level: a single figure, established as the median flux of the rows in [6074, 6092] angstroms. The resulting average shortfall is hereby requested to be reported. 0.1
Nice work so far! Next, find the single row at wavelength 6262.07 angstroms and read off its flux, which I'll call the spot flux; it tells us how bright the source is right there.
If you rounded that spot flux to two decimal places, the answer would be 16.30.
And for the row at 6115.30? 18.05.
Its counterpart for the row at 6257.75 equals 14.42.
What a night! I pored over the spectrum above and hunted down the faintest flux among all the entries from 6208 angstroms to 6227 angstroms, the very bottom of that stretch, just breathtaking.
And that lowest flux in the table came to 13.79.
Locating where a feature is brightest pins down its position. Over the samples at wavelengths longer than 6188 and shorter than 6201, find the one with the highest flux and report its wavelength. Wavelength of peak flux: 6198.95 angstroms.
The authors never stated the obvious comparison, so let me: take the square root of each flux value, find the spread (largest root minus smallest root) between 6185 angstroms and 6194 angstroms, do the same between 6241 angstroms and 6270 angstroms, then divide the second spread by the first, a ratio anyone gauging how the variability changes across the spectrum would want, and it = 1.2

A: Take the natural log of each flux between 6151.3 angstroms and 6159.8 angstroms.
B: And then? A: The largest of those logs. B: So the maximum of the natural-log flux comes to 2.86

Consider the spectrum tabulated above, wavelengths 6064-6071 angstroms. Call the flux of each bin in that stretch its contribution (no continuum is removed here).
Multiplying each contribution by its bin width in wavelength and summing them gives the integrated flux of 119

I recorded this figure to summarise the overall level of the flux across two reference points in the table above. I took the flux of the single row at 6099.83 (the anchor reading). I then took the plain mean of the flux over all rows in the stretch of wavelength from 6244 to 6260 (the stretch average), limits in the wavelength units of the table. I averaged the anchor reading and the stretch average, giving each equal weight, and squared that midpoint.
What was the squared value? 253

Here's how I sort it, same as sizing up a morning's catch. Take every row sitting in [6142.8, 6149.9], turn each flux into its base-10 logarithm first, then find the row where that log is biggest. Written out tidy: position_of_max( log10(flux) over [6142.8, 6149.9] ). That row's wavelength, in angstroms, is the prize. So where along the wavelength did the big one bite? 6143.53 angstroms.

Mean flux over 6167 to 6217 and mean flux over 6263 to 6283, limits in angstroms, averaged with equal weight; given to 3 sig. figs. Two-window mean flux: 16.4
